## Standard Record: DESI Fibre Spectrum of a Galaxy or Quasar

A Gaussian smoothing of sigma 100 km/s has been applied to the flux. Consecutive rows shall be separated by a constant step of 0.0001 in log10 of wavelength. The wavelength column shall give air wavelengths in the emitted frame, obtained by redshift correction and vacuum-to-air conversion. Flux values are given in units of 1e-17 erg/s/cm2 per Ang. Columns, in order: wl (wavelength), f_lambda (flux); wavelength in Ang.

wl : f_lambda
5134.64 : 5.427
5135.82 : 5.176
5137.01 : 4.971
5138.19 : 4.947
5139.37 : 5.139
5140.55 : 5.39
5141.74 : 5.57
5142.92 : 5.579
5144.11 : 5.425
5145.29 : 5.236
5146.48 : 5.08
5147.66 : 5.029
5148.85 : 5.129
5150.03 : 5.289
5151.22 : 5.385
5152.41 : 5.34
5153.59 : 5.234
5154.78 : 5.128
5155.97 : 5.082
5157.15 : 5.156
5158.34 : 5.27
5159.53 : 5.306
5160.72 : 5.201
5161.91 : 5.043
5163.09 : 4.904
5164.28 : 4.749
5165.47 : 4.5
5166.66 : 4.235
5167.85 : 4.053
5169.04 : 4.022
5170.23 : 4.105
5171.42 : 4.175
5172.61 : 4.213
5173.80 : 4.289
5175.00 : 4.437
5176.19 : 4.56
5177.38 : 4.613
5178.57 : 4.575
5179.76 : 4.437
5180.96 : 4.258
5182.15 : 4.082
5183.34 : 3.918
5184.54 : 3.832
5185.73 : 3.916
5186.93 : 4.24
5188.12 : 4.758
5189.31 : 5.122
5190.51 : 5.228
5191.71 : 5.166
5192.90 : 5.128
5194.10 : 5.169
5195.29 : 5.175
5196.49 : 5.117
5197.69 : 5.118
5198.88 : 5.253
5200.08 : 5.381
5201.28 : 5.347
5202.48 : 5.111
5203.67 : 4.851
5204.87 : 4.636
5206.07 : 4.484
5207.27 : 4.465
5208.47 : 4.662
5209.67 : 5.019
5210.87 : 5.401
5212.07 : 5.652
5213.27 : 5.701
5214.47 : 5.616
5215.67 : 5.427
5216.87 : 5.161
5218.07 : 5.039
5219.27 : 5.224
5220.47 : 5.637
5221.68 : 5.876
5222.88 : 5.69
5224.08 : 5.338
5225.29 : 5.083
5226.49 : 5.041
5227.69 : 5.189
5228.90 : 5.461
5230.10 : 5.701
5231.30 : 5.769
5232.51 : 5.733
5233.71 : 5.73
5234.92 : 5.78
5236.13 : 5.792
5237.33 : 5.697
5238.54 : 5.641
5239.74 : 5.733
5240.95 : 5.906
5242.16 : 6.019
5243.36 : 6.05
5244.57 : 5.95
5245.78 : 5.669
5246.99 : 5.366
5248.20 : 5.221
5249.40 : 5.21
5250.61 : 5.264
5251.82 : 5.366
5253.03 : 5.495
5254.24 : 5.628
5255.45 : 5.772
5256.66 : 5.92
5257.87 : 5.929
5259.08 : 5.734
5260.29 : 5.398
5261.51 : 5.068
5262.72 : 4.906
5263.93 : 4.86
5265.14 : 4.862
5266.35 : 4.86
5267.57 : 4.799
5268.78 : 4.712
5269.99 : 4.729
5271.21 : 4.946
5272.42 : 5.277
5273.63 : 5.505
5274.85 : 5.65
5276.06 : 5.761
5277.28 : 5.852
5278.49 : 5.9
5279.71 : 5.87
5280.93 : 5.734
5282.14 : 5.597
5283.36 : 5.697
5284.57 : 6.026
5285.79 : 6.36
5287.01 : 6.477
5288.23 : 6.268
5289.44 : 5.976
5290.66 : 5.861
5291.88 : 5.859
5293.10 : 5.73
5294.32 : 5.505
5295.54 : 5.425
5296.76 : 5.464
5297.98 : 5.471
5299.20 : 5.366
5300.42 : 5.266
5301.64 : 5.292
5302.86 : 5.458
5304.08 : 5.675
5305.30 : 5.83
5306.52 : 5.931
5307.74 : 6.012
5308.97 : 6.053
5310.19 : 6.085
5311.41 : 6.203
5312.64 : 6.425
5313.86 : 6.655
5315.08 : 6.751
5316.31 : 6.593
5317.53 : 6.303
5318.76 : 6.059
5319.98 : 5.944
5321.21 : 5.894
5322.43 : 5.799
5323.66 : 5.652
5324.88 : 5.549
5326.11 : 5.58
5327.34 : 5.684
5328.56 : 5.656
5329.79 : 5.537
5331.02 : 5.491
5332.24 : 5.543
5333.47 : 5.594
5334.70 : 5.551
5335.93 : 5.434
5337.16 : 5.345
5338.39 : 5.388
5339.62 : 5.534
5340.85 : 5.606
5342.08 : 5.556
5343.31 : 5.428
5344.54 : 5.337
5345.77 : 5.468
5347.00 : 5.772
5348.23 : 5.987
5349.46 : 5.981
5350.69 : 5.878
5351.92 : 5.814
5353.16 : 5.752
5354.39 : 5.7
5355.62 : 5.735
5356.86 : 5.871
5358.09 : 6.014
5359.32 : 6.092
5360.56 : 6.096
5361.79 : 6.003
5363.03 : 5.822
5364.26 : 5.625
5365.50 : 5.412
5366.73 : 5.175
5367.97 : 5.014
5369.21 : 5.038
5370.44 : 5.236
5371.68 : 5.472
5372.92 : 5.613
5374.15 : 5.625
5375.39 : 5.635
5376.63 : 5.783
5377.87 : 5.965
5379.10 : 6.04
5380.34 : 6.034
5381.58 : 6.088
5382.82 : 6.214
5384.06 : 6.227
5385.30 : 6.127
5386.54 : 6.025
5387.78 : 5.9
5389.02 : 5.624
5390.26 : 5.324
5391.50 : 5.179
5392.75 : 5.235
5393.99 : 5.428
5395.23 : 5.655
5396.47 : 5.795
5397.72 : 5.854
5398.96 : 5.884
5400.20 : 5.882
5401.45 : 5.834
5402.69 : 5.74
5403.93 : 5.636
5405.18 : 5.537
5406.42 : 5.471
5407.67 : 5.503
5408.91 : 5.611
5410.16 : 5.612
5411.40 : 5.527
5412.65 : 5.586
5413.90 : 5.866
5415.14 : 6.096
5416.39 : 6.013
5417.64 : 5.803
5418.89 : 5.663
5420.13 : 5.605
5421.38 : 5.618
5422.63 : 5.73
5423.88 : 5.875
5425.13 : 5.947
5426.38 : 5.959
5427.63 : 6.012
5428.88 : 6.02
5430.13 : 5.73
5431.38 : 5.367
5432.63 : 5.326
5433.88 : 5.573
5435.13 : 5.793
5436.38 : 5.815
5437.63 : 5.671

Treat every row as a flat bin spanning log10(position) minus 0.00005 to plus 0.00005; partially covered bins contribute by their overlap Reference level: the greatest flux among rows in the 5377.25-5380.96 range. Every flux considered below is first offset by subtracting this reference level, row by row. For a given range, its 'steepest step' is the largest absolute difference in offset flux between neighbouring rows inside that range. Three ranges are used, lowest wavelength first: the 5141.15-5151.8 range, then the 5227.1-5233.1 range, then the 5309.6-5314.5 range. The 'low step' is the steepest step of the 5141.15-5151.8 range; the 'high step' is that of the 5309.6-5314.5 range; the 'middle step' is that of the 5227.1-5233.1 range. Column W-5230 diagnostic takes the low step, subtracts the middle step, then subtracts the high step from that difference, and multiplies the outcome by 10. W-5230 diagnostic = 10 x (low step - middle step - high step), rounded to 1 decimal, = -3.1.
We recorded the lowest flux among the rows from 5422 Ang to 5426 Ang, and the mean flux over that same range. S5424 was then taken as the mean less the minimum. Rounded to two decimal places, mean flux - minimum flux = 0.12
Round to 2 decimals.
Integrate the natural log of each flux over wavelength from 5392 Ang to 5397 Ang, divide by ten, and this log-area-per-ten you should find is 0.85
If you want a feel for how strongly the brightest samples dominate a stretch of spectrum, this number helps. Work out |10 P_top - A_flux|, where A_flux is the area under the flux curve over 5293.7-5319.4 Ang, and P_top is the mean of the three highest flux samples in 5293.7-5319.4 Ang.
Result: 85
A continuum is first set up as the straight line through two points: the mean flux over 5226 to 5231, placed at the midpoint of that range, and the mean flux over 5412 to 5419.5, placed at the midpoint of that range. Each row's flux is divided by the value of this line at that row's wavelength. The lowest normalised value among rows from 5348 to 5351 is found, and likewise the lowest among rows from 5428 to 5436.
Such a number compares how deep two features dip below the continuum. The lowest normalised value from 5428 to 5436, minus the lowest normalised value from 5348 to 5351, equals -0.13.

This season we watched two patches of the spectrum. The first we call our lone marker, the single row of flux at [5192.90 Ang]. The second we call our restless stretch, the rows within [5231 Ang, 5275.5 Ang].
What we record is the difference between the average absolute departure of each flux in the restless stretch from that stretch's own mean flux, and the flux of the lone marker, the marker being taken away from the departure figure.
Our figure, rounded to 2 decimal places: -4.78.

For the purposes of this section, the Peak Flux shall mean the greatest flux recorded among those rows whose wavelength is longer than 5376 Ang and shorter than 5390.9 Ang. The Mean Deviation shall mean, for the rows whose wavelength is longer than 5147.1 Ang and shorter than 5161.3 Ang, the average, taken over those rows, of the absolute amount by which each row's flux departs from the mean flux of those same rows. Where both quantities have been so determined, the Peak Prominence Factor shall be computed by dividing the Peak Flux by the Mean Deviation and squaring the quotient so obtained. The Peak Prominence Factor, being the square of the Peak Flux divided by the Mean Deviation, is 4623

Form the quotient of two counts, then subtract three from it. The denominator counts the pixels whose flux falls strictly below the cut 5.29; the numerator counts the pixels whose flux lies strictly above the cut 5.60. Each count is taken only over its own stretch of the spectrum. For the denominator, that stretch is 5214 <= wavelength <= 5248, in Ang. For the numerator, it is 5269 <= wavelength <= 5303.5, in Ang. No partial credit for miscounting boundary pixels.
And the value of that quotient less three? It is -0.5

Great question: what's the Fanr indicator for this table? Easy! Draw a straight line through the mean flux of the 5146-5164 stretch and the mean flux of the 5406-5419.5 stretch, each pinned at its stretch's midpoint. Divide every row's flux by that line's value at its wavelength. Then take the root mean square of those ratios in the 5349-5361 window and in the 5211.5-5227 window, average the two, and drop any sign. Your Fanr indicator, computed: 1.04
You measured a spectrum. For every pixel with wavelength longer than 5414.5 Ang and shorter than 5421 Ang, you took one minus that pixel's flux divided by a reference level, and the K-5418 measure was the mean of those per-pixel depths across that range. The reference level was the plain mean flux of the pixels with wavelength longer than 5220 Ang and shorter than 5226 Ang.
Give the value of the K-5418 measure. -0.06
